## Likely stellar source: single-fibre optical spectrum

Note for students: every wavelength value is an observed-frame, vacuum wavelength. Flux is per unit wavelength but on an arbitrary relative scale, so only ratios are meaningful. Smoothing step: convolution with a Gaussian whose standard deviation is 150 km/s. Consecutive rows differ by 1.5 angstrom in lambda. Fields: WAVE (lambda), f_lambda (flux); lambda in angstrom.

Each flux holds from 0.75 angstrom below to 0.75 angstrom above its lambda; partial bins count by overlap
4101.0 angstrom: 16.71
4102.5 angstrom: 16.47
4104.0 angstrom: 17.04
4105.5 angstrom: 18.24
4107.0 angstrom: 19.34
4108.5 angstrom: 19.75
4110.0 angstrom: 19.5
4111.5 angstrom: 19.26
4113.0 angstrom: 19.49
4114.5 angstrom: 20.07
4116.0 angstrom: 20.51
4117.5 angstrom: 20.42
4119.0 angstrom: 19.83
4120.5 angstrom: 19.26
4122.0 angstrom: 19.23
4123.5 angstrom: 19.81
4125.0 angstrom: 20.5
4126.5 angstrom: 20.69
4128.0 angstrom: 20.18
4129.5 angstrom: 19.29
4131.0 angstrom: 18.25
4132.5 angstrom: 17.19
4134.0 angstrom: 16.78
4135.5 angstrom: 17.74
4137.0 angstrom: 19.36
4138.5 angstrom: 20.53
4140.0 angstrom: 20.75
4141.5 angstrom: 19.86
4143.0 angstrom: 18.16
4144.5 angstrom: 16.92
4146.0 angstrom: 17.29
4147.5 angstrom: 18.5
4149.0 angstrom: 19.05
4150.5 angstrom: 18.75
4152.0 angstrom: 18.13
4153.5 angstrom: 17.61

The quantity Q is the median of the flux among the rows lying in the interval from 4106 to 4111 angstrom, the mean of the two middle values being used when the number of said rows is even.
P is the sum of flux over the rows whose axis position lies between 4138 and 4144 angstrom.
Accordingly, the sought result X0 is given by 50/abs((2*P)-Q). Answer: 0.36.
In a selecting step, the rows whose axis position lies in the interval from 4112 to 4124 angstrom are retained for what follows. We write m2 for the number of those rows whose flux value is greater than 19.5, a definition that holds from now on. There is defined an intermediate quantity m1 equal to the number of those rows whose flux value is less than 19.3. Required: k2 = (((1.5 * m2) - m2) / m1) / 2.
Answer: 0.6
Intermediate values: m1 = 2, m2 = 5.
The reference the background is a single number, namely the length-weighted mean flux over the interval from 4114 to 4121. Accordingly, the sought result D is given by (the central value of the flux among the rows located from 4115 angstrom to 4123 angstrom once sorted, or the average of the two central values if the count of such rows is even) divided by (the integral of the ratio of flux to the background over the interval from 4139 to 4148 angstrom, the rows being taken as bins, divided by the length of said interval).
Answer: 21.3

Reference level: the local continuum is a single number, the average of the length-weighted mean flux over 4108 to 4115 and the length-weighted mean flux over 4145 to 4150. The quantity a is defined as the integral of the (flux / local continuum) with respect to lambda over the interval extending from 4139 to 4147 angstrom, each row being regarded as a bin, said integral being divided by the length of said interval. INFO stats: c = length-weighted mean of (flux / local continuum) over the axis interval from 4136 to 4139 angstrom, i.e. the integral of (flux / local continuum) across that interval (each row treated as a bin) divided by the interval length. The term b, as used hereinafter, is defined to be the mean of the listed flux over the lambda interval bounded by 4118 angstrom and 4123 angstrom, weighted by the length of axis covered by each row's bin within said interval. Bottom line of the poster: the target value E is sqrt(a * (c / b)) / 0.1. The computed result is 2.30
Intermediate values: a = 0.986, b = 19.5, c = 1.04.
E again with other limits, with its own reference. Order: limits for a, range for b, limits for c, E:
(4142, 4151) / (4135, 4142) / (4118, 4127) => 2.26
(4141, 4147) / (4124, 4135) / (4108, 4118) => 2.29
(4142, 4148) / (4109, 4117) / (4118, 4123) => 2.21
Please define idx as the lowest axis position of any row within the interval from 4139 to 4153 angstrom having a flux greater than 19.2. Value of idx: 4140.0 angstrom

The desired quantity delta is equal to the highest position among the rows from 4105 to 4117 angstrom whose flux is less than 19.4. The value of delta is 4111.5 angstrom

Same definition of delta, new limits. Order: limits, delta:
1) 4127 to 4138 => 4137.0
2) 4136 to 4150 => 4149.0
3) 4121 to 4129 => 4122.0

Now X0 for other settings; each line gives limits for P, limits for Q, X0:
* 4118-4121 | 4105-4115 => 0.85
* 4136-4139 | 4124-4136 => 0.82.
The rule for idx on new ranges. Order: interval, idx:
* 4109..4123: 4110.0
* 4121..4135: 4122.0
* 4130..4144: 4137.0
